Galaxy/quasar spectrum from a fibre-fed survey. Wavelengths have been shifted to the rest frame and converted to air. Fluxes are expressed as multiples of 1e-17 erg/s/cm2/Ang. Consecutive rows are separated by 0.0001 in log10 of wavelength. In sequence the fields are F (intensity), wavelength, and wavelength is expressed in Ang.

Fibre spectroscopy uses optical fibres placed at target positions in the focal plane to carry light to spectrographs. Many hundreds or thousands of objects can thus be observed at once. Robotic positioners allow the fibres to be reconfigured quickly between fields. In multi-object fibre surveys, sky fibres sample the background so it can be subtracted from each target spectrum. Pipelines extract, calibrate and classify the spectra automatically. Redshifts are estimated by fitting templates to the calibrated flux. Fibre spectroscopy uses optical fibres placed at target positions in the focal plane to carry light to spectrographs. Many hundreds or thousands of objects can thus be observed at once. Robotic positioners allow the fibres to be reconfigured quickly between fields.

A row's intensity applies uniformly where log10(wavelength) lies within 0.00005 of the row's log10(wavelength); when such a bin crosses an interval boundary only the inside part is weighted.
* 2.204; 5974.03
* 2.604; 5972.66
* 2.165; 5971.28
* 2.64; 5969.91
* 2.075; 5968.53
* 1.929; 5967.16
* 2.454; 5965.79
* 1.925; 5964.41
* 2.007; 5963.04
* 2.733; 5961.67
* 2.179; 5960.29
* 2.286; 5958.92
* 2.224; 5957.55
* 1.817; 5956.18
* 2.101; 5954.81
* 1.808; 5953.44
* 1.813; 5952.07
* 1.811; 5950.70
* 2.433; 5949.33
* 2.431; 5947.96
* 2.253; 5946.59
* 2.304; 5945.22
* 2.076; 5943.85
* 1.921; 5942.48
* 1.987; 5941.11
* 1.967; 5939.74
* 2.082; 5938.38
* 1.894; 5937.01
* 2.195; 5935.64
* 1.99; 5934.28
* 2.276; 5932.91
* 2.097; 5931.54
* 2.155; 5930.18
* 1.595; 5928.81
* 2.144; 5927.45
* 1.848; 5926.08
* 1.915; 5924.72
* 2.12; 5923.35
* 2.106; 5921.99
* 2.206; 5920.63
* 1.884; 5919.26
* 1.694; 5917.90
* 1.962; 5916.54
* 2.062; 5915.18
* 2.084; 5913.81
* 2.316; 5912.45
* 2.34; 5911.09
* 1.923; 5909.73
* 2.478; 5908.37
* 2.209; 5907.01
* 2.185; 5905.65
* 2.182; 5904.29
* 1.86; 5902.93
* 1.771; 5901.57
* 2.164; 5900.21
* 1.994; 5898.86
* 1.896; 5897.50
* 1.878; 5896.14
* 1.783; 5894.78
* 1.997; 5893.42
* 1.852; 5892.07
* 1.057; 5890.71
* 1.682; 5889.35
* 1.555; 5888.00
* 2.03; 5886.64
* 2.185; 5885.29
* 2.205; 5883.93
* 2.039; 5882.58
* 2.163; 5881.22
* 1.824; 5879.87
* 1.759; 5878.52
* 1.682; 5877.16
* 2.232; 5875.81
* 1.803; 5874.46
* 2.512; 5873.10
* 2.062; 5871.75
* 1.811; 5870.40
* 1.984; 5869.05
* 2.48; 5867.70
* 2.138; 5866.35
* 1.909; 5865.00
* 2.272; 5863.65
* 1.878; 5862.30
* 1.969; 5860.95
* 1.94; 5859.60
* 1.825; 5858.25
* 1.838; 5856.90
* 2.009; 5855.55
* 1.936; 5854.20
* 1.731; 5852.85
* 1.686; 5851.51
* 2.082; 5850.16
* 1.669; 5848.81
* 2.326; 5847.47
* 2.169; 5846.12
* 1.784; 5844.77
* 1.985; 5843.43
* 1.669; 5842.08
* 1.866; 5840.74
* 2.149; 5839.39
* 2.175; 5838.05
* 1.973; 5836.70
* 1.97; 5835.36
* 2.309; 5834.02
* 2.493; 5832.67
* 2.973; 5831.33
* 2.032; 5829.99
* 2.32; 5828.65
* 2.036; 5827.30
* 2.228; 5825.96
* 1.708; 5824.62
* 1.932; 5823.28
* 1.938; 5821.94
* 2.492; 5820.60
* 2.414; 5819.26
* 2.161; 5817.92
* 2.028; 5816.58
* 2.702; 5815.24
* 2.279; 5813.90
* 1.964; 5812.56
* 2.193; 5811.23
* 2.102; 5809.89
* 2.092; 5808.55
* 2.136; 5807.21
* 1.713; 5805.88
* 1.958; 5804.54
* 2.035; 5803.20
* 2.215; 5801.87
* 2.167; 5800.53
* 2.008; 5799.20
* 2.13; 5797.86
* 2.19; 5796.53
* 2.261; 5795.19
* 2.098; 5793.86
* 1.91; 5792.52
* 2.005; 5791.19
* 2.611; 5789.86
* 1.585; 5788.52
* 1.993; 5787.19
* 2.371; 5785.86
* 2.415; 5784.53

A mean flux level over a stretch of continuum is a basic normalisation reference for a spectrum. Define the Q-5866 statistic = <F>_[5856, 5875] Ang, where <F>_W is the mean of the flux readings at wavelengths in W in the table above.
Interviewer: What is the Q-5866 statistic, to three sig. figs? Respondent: 2.03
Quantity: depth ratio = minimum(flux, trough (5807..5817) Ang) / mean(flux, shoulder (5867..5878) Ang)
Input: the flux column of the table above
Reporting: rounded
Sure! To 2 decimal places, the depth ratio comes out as 0.95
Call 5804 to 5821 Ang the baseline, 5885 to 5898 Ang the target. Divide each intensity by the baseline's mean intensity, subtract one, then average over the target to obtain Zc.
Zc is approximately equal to -0.18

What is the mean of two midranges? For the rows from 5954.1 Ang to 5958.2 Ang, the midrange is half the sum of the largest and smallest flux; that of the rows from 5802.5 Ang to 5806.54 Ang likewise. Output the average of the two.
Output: 1.95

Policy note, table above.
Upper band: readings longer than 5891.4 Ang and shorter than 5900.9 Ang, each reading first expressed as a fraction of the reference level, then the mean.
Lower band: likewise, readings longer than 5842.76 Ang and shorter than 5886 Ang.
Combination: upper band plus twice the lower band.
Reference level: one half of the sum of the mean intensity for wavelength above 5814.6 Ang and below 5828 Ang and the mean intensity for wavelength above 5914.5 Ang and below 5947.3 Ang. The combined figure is 2.83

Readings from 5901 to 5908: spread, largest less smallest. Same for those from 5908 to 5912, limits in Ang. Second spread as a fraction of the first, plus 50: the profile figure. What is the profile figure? 51.3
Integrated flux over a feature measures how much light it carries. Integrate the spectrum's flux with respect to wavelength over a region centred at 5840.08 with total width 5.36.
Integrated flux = 11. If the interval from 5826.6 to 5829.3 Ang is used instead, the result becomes 6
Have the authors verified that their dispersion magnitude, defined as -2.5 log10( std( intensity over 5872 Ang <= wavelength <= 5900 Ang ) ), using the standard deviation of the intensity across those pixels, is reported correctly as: 1.3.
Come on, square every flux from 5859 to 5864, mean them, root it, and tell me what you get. 2.02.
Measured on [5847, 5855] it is 1.92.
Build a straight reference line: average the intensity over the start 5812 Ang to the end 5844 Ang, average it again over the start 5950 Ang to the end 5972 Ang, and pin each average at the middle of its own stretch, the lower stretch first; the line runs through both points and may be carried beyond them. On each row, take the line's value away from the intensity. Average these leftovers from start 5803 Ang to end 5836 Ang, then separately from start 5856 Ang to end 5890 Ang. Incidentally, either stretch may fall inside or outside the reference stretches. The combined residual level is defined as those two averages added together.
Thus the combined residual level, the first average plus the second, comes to -0.15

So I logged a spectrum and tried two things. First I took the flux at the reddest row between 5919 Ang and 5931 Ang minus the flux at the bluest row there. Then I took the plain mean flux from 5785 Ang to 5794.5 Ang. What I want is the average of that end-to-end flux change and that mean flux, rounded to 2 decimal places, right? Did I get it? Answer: 1.18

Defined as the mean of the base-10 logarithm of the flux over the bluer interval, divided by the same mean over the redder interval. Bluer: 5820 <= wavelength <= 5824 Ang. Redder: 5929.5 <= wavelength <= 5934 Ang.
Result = 0.96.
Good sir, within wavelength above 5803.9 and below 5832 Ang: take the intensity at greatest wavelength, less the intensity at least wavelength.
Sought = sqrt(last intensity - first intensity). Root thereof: 1.0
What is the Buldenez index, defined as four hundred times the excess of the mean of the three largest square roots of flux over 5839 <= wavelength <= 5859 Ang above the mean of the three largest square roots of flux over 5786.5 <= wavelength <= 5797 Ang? -18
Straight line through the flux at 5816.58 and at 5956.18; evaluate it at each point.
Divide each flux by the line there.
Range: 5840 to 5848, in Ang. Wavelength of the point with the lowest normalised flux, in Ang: 5842.08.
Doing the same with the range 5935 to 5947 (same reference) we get 5937.01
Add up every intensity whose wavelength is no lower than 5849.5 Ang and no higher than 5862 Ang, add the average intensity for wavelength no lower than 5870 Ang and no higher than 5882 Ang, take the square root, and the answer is 4.36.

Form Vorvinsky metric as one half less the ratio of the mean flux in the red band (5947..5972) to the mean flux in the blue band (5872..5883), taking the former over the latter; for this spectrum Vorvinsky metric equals -0.578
